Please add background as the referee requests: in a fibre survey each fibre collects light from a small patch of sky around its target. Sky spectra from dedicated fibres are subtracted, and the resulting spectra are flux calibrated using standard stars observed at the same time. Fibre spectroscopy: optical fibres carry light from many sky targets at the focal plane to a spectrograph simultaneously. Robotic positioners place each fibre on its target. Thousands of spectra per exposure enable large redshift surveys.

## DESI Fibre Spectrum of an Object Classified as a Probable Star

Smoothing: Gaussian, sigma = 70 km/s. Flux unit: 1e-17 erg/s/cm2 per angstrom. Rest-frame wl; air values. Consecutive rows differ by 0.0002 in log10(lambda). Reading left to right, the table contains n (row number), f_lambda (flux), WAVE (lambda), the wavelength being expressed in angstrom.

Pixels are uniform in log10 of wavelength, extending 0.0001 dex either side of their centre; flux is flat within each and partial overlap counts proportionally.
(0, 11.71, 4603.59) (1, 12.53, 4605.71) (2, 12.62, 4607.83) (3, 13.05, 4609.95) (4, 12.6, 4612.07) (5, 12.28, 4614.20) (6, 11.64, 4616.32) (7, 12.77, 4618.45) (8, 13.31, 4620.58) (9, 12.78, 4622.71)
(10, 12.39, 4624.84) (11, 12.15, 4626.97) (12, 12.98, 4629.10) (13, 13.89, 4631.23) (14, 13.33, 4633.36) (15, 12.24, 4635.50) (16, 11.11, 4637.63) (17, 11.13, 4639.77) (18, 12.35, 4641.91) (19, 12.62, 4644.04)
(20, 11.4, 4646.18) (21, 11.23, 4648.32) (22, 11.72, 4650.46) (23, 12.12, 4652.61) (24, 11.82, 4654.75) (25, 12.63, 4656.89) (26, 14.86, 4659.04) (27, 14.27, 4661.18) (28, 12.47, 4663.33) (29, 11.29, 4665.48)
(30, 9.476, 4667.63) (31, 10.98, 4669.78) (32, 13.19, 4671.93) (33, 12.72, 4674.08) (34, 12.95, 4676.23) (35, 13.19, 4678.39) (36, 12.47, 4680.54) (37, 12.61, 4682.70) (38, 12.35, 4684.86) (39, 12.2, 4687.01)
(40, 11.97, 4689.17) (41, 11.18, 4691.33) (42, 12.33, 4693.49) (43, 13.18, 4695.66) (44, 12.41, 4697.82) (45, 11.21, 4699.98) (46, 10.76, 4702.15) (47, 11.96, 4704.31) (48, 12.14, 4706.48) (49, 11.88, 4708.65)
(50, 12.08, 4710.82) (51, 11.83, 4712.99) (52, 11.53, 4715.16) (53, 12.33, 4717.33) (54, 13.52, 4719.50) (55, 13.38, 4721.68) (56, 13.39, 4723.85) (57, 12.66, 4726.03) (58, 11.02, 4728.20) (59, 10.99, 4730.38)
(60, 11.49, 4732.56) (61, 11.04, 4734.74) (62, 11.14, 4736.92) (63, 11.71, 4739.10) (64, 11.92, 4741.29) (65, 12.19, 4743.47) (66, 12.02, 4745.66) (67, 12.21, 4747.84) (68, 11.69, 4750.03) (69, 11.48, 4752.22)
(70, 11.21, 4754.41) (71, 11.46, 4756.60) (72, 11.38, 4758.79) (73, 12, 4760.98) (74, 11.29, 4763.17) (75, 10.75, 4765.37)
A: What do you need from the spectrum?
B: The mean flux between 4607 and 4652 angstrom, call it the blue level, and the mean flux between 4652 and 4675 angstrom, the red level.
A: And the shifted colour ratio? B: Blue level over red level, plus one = 2.00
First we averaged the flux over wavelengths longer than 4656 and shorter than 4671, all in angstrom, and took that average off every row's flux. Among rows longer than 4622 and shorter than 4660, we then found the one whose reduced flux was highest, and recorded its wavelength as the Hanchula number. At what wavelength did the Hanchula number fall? 4659.04 angstrom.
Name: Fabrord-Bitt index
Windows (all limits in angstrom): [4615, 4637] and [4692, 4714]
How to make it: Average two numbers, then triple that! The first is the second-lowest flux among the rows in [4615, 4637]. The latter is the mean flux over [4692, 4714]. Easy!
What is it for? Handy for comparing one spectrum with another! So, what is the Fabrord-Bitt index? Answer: 36.2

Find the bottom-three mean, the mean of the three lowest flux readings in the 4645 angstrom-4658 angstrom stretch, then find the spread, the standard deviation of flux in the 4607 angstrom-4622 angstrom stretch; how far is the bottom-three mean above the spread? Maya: 10.9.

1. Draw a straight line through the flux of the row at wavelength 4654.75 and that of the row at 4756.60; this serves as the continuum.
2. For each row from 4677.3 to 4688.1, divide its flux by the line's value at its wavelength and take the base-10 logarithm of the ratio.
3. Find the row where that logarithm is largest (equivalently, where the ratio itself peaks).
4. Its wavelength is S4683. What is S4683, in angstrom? 4678.39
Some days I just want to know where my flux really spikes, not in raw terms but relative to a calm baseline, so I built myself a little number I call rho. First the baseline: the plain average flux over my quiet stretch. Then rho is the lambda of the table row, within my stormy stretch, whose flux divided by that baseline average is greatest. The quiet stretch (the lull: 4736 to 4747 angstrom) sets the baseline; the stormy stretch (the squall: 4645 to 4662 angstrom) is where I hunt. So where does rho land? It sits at 4659.04 angstrom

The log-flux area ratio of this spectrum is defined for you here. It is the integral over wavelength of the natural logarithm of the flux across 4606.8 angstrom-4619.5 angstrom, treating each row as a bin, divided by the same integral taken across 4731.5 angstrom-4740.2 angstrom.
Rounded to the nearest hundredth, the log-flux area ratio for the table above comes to 1.52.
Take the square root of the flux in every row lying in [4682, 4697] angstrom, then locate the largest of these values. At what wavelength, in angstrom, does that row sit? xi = 4695.66 angstrom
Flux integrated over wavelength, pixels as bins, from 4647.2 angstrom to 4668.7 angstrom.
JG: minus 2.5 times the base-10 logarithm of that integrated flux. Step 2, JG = -6.0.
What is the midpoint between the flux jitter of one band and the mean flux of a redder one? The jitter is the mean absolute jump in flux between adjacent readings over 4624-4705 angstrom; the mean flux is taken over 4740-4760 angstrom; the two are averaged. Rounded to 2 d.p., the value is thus 6.27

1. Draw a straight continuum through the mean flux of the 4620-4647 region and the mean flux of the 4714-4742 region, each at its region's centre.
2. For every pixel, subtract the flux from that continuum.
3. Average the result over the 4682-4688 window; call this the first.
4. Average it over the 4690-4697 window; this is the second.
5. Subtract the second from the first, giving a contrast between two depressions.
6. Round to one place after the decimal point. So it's -0.1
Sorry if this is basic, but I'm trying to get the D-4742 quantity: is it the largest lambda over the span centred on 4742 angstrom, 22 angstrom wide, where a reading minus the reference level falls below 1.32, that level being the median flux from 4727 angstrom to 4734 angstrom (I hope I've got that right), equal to 4752.22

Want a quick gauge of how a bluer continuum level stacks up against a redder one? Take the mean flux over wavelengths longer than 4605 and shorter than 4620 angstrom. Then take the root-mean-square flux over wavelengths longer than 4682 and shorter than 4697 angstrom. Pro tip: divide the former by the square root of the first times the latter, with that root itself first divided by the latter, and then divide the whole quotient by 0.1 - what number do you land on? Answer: 124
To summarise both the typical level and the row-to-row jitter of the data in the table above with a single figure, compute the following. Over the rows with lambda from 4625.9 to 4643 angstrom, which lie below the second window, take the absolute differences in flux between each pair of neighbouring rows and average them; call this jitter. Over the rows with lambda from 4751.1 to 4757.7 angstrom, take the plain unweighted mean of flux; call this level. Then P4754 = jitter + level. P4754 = 12.2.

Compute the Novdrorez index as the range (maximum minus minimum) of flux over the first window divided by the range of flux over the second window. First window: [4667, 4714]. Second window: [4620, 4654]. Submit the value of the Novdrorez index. 1.3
